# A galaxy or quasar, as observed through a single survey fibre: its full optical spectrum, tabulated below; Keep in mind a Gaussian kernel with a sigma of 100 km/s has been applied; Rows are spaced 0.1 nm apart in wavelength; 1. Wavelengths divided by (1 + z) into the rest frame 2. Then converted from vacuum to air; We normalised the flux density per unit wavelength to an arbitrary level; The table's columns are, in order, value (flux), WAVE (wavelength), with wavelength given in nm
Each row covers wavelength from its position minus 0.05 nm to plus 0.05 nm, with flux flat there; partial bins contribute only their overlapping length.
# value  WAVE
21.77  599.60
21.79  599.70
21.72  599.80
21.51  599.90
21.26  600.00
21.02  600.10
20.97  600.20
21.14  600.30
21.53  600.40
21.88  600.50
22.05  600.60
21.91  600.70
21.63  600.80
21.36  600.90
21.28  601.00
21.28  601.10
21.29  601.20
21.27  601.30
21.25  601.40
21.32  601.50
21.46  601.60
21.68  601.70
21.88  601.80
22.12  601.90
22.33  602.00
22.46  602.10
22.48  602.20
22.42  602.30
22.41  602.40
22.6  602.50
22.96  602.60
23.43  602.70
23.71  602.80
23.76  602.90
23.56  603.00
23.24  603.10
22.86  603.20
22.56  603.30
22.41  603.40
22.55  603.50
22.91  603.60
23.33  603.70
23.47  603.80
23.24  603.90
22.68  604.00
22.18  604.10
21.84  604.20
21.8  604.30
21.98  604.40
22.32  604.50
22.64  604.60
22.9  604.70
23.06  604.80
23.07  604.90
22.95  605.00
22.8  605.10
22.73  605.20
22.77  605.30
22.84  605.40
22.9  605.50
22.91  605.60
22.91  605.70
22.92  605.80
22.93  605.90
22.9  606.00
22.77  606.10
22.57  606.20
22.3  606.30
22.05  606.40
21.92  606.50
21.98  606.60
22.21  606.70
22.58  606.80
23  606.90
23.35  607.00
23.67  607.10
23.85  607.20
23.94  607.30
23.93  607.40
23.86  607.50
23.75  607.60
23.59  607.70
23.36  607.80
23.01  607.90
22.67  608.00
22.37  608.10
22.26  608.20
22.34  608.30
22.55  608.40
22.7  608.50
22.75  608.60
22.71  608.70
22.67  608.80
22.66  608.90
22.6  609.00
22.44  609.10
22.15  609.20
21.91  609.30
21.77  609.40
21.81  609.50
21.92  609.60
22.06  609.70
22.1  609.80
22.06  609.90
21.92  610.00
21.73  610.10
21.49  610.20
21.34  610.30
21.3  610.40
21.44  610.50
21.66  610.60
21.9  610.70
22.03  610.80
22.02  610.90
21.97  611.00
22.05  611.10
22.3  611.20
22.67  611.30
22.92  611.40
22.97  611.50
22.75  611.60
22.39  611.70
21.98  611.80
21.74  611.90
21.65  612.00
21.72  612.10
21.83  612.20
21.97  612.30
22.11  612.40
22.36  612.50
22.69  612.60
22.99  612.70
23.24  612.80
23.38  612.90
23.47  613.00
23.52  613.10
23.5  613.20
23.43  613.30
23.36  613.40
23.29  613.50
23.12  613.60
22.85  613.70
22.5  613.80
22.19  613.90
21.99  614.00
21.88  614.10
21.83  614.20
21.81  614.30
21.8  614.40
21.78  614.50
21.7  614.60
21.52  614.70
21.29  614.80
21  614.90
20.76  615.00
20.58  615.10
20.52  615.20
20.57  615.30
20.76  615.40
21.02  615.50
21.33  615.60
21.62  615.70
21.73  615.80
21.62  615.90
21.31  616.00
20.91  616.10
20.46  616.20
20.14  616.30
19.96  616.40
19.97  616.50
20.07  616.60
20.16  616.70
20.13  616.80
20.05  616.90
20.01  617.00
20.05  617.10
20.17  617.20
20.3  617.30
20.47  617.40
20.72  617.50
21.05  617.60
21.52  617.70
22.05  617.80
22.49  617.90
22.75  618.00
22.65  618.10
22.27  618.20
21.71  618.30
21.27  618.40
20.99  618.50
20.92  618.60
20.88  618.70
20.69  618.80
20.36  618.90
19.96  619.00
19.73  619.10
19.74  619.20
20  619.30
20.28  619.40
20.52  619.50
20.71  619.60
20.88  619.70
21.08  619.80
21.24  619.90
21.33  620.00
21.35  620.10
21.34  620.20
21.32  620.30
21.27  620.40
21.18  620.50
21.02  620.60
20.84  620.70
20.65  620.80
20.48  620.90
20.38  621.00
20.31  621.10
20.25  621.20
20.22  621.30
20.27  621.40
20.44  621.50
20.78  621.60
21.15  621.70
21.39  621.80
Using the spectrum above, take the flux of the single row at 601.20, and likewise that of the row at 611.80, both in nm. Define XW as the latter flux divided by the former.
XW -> 1.032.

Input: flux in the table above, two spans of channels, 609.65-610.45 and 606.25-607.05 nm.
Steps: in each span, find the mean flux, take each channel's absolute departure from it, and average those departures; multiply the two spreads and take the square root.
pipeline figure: 0.34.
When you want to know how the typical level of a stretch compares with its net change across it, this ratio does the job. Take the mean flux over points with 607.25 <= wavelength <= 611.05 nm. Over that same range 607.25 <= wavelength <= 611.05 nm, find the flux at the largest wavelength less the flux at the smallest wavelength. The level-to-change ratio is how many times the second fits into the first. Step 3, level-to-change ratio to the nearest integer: -11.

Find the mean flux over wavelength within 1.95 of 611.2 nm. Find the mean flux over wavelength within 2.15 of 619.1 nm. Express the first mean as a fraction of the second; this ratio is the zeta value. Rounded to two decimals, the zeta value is 1.06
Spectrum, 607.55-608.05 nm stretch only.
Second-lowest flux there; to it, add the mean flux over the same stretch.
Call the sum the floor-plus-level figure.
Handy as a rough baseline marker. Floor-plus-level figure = 46.3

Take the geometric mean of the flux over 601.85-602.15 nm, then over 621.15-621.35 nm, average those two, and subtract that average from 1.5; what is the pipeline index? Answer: -19.8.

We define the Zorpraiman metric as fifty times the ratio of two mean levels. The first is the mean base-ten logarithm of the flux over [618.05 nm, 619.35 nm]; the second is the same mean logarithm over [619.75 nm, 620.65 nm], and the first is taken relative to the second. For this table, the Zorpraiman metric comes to 49.7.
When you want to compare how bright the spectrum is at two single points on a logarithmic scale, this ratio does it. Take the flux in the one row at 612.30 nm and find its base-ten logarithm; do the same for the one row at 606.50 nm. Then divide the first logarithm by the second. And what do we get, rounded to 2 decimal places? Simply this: 1.00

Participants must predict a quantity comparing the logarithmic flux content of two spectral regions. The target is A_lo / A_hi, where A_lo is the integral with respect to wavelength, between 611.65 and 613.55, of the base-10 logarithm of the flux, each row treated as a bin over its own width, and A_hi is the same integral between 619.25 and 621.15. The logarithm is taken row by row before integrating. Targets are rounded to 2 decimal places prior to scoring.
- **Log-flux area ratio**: 1.03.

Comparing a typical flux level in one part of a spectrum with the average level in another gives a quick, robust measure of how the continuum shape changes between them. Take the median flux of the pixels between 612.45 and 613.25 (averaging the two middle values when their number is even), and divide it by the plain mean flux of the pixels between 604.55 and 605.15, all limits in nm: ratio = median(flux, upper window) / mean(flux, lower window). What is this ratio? 1.02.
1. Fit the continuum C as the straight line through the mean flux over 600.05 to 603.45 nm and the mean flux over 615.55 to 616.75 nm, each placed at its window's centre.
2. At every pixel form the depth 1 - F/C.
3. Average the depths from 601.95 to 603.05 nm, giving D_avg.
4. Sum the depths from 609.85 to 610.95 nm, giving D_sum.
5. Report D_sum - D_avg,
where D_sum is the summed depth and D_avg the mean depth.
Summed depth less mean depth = -0.2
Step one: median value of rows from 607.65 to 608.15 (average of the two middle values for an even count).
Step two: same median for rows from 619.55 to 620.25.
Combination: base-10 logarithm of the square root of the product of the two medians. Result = 1.34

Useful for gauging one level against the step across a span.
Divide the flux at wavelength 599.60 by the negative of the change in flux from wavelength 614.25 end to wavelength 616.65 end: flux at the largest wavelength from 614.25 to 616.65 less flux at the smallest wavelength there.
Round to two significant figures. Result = 13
